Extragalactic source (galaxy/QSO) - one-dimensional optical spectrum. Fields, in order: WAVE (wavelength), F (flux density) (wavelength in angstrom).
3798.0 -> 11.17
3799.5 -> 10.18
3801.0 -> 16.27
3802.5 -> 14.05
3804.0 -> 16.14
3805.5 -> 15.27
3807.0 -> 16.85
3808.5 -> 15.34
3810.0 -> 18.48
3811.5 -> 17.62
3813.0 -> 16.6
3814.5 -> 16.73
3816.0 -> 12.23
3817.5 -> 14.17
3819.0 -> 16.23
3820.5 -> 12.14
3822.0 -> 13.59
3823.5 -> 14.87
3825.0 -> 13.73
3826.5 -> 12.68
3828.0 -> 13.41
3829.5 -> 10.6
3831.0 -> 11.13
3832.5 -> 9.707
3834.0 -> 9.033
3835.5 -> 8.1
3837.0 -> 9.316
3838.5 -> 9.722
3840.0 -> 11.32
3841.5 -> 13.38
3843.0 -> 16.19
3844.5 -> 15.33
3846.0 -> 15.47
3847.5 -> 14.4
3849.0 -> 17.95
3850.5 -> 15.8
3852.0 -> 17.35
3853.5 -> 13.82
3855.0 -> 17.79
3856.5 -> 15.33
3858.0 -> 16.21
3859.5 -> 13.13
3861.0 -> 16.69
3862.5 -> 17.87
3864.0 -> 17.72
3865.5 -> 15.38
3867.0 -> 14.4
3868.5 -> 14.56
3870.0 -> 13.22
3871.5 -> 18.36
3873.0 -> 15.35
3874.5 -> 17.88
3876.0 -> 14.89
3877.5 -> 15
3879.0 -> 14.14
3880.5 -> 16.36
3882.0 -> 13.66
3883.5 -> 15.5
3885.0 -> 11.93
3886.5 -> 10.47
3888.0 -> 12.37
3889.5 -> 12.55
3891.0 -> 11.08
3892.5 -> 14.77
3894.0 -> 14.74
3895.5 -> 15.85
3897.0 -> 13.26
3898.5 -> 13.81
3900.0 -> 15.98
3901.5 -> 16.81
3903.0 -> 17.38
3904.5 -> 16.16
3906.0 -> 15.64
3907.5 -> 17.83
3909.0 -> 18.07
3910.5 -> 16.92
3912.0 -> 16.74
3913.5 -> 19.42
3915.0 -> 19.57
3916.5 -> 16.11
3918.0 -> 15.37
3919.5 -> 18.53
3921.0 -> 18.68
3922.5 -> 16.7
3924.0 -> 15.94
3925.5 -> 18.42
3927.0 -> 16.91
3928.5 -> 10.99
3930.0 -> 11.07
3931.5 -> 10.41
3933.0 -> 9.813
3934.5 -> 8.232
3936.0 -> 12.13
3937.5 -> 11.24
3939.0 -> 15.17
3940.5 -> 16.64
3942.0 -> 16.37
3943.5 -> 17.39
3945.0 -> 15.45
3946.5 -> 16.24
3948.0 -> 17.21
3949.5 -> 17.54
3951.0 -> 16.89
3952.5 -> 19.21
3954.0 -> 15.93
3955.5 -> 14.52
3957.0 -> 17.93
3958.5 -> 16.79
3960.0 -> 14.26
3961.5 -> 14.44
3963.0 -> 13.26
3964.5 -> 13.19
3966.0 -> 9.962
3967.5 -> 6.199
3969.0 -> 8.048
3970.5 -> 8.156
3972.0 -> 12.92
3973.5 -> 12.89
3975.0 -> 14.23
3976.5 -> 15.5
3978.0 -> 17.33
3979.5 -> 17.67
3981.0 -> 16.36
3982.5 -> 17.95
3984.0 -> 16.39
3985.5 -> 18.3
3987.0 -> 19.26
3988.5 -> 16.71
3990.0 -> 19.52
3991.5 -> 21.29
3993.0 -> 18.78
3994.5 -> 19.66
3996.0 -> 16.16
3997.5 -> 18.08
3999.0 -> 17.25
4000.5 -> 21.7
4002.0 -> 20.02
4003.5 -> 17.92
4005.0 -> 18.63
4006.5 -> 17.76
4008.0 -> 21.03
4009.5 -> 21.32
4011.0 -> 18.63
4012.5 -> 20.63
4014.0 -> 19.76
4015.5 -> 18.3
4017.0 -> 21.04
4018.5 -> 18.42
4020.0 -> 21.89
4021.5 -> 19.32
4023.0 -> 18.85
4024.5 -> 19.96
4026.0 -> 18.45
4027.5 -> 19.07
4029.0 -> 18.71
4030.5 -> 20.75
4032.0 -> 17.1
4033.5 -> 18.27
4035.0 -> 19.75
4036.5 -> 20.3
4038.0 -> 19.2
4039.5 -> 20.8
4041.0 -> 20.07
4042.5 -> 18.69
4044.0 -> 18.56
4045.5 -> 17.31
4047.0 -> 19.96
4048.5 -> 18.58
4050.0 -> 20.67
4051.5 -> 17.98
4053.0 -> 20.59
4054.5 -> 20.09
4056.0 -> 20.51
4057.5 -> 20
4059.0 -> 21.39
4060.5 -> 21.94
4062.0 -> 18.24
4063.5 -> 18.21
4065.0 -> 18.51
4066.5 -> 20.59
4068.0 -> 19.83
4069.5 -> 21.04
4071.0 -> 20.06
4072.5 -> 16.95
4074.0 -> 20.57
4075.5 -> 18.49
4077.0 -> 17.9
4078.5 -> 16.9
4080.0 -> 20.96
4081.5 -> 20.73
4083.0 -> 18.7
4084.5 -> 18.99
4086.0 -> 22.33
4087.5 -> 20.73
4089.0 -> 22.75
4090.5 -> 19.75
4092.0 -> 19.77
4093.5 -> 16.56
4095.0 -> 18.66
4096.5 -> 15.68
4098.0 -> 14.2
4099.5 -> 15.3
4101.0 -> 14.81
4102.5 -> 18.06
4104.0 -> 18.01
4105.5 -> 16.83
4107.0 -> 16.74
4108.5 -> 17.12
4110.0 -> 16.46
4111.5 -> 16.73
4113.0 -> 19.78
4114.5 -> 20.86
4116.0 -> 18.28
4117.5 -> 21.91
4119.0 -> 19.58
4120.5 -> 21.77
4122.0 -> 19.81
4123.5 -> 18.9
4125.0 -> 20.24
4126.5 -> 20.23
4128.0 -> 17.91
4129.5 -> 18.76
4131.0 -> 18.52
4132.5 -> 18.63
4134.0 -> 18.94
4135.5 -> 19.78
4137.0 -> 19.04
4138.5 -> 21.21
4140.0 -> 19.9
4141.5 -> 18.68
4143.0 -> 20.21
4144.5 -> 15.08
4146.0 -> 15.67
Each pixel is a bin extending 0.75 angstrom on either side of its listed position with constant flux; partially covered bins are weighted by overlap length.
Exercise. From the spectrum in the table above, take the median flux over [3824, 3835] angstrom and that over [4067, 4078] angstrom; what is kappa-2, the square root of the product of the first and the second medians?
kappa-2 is 14.9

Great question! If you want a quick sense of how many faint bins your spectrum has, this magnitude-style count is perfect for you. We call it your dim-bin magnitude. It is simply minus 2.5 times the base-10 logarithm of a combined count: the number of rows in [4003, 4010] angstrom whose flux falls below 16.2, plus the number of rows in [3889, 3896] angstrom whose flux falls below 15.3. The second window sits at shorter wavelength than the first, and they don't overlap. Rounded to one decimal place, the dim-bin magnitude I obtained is -1.5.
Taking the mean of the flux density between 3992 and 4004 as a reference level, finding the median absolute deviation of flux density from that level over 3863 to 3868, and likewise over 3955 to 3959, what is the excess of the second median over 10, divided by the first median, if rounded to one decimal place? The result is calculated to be -2.4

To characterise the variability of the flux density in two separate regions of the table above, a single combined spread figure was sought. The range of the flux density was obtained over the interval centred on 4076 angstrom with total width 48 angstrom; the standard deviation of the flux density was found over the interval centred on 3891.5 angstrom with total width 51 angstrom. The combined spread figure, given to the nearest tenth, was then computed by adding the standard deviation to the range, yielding 10.8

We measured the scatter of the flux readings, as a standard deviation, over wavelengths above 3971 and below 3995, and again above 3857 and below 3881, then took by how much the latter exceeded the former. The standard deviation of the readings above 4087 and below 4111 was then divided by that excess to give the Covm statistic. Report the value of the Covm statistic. -3.1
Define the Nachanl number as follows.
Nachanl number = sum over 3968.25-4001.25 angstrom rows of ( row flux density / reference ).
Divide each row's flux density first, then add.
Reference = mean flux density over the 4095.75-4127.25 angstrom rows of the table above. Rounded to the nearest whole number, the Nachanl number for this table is 20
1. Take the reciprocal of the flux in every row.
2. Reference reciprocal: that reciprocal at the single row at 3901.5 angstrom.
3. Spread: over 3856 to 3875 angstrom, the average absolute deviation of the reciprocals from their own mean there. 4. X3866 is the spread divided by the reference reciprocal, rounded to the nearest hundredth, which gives 0.10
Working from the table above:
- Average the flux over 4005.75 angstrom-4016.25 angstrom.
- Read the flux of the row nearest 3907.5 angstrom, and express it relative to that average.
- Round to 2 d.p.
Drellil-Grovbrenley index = 0.91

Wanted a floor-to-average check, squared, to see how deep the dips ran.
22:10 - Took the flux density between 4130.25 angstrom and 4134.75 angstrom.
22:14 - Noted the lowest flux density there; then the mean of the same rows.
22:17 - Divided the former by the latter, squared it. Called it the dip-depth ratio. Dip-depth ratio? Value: 1.0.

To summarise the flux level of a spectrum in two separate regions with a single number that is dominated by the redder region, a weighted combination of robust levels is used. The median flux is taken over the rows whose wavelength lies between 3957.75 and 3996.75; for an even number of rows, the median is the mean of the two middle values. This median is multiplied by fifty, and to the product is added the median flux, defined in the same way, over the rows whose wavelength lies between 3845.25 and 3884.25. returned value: 828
